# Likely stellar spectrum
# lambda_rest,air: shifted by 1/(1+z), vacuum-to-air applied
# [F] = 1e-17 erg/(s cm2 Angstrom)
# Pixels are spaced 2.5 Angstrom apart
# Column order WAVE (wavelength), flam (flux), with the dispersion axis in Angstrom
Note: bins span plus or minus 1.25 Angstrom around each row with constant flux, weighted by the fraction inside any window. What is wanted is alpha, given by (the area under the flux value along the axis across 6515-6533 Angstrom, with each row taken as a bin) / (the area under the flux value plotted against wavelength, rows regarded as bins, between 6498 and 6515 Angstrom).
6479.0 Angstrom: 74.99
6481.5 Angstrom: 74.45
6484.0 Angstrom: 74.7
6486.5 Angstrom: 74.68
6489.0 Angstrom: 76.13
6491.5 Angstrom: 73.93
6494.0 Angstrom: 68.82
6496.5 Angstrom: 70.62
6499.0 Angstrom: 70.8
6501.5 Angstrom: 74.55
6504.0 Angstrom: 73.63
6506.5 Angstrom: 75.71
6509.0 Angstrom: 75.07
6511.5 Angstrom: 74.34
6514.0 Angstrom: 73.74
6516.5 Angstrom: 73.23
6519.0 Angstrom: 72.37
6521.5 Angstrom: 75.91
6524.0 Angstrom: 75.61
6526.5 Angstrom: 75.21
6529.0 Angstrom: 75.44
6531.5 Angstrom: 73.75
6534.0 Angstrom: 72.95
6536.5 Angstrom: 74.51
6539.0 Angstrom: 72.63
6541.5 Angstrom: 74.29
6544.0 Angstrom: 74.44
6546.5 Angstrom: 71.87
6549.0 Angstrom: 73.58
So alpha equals 1.07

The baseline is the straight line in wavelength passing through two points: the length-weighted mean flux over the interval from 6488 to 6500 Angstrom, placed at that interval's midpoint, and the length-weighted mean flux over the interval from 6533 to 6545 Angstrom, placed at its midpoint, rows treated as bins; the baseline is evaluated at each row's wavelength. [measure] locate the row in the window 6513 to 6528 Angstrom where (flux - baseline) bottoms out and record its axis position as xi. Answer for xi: 6519.0 Angstrom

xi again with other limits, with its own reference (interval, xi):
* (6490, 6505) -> 6494.0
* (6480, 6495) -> 6494.0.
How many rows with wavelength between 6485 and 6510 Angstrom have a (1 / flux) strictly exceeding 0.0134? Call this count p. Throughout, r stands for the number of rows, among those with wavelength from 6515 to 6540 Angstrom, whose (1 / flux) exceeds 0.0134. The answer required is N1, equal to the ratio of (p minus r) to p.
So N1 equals 0.0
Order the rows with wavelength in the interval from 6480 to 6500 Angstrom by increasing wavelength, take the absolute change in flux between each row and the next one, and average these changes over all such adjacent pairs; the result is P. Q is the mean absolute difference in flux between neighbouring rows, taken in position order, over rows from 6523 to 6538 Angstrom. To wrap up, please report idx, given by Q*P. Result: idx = 1.5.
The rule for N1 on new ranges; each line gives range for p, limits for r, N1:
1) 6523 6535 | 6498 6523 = -2.5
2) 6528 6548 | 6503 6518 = 0.4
